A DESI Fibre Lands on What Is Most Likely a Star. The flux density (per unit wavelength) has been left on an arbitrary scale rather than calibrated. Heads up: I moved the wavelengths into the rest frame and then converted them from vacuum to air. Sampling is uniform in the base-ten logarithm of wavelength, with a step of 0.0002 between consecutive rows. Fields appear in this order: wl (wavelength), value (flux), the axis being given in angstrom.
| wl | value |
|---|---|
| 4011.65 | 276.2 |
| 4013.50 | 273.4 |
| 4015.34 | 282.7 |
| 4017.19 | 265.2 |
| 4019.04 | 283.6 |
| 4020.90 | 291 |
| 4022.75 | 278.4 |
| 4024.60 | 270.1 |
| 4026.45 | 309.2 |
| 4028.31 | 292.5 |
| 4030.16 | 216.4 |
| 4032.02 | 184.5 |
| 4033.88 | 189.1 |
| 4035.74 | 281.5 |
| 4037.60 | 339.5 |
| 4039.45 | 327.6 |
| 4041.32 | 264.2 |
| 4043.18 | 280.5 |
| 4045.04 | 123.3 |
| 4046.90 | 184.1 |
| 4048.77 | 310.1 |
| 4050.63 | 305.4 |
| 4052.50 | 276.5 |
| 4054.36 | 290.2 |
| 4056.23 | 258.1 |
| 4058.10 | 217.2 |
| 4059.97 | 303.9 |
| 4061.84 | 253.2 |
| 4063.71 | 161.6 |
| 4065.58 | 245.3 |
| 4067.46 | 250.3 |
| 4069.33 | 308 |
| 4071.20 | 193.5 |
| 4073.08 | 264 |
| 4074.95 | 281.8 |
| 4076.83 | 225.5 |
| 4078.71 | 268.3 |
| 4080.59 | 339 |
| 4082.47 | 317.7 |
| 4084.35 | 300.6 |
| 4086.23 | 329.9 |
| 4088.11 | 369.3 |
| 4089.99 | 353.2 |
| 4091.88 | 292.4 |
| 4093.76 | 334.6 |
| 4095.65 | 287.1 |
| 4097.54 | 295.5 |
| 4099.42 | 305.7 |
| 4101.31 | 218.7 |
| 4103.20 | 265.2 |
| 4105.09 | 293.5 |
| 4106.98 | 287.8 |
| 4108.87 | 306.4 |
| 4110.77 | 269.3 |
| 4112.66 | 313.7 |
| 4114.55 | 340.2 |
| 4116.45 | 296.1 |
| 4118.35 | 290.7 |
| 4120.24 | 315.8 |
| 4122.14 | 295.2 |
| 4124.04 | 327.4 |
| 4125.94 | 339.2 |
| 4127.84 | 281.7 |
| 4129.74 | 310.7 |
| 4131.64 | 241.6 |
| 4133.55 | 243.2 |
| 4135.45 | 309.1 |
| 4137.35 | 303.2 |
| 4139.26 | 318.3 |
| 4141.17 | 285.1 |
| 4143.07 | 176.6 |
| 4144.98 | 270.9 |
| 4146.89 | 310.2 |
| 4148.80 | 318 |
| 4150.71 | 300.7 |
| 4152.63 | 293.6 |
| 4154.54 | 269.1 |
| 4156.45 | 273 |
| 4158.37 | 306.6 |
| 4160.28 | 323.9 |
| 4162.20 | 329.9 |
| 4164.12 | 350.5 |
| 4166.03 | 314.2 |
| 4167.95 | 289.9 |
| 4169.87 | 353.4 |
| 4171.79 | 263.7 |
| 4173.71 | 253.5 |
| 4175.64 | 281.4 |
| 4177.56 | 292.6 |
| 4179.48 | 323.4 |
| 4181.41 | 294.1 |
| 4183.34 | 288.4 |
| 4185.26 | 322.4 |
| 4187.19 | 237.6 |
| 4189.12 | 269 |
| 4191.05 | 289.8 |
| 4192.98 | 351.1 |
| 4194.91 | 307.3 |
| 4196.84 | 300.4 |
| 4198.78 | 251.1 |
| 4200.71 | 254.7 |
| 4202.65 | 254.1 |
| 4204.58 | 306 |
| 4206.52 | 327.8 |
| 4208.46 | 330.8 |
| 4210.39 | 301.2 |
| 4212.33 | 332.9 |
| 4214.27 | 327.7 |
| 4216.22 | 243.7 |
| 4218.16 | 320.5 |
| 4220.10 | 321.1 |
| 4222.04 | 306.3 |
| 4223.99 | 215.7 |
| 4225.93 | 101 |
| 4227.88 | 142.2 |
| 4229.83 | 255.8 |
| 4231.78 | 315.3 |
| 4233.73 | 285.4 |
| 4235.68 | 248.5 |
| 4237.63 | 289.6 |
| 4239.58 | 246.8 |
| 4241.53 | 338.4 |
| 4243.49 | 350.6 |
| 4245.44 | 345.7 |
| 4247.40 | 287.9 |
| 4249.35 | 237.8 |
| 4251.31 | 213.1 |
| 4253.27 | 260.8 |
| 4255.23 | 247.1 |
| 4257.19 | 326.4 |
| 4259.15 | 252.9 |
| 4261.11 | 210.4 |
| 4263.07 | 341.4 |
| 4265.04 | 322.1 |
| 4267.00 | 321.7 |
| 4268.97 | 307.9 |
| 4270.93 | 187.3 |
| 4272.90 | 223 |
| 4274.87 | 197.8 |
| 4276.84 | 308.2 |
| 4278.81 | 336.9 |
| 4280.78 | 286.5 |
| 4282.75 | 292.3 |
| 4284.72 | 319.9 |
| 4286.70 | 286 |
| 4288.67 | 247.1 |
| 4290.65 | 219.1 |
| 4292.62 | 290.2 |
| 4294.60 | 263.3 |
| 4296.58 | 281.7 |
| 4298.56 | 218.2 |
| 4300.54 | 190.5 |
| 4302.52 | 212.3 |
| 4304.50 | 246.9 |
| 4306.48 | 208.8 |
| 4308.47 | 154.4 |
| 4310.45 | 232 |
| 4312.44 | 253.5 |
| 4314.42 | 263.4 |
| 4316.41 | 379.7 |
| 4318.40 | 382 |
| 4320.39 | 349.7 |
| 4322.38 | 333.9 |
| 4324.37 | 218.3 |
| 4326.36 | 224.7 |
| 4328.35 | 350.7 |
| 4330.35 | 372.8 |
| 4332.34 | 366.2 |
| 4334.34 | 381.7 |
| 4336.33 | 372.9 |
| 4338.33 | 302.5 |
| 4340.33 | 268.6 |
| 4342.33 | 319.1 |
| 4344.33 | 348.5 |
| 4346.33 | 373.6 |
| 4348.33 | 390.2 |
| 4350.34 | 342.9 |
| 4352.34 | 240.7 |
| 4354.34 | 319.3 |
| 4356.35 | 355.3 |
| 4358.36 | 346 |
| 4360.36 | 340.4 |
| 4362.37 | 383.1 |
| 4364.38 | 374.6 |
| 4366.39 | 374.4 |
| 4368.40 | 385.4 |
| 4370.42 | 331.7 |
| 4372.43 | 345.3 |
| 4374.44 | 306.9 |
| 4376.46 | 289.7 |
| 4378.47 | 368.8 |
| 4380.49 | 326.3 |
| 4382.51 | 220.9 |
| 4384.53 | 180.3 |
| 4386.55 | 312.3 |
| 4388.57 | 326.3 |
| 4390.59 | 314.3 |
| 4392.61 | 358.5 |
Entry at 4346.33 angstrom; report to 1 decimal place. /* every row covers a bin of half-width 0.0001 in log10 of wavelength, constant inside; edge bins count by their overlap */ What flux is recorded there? 373.6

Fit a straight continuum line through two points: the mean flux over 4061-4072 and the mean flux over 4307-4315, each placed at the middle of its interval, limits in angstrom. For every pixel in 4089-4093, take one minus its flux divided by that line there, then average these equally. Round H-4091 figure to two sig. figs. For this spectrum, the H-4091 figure -0.38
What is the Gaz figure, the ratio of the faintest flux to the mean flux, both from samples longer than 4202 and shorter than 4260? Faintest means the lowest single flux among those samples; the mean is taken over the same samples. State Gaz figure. 0.36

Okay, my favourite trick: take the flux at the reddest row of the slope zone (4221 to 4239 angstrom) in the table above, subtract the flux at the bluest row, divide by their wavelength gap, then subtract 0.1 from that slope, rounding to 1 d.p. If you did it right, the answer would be -1.2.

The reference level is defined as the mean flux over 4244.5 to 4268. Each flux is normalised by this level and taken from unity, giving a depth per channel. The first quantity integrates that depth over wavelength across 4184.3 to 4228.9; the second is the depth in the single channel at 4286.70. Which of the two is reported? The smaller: 0.0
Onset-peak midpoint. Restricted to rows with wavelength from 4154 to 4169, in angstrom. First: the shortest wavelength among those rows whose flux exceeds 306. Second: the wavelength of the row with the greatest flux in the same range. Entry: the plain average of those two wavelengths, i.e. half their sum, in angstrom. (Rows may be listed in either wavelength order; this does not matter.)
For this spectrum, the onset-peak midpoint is 4161.2 angstrom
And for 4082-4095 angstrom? 4085.3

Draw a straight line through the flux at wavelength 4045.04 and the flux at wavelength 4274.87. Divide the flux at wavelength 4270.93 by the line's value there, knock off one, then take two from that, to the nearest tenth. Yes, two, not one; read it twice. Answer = -2.0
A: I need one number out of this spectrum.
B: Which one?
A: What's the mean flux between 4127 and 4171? 294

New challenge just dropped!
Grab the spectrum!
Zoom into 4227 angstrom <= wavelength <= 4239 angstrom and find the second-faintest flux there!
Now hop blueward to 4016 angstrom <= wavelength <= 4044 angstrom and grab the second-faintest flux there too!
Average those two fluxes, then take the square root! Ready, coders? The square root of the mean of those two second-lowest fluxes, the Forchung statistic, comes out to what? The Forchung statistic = 14.8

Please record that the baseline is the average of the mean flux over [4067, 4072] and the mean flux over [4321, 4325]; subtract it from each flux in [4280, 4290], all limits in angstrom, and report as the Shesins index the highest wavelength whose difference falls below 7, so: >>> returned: 4288.67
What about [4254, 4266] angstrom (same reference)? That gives 4261.11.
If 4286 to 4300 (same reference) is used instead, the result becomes 4298.56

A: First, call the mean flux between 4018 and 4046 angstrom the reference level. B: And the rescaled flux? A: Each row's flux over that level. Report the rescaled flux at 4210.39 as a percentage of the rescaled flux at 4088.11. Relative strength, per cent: 82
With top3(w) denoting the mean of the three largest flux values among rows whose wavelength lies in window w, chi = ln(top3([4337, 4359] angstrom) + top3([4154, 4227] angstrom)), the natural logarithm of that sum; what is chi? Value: 6.59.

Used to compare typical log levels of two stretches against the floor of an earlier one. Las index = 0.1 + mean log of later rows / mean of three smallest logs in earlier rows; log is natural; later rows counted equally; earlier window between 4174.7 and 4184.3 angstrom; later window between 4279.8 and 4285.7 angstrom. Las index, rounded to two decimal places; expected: 1.11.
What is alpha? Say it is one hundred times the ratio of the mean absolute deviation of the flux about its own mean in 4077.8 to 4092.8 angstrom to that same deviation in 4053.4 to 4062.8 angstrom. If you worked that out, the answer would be 102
